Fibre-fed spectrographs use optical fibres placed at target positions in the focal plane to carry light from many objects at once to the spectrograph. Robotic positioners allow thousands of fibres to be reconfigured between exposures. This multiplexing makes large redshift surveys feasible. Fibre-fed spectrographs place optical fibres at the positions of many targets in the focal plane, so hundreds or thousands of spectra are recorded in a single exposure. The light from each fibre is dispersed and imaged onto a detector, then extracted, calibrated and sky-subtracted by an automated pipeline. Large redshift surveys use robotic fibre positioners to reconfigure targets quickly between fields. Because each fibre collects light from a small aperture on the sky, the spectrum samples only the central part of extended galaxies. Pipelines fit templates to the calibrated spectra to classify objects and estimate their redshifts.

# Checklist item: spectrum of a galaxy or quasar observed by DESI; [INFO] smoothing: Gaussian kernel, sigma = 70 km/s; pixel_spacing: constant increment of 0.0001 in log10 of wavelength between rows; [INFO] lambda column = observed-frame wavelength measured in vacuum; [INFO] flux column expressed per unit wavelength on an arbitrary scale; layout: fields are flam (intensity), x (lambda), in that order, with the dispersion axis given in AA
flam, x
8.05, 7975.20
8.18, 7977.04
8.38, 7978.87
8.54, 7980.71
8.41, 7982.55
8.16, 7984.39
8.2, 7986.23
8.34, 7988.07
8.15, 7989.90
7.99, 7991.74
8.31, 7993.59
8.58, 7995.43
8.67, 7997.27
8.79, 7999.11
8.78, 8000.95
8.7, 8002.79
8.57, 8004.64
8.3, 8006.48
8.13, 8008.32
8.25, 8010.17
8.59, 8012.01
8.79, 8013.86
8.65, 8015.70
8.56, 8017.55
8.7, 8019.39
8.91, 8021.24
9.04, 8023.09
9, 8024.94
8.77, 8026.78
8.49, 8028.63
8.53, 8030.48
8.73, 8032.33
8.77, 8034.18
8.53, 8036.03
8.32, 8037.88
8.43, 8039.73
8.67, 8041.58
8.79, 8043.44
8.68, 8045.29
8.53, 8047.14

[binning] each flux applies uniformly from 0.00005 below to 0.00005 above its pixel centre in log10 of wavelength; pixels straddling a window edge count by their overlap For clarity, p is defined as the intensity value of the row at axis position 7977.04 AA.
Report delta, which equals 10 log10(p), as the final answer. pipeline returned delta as 9.13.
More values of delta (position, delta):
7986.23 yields 9.14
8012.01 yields 9.34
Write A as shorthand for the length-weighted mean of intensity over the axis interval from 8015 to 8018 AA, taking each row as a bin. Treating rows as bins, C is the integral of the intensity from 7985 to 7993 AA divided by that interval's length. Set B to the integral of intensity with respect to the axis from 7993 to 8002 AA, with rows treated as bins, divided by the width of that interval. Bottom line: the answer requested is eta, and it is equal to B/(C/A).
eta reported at 9.1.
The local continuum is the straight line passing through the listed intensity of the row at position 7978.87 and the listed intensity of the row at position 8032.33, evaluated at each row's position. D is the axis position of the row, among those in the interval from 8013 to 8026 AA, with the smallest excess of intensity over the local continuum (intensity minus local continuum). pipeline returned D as 8017.55 AA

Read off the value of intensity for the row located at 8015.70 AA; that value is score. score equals 8.65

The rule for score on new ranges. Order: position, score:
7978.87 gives 8.38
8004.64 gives 8.57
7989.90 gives 8.15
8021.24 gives 8.91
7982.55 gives 8.41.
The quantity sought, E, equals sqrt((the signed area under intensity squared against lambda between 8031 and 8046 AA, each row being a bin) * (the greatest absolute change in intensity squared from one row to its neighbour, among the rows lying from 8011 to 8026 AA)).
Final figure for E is 64.1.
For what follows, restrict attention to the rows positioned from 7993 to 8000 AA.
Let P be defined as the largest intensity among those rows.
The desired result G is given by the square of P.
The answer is 77.26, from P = 8.79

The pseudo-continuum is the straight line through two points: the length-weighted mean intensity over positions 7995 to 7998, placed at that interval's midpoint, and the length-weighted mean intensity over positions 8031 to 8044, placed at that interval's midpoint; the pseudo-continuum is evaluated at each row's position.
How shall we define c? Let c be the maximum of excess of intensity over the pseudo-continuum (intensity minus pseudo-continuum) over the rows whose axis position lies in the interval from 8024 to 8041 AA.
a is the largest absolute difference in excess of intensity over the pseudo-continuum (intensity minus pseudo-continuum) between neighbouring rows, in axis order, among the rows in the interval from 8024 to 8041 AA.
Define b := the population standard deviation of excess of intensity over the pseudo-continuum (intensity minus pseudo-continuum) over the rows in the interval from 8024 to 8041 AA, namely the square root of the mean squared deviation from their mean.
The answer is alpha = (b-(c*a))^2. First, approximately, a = 0.28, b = 0.197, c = 0.4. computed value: 0.008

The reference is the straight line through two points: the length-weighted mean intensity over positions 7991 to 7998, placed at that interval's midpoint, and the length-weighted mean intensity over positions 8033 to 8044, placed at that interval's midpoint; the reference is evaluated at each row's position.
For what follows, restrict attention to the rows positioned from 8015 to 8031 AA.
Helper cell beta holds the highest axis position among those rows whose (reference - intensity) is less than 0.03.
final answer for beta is 8030.48 AA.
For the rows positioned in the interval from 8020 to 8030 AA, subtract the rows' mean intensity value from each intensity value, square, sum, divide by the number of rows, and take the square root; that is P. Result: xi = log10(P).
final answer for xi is -0.70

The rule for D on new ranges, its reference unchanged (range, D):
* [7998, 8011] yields 8008.32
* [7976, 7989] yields 7984.39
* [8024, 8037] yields 8036.03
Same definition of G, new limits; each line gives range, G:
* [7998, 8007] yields 77.26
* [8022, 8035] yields 81.72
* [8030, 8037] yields 76.91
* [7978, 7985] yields 72.93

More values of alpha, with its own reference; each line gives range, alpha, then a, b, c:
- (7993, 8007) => 0.019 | 0.27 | 0.179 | 0.2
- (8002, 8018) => 0.023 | 0.34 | 0.213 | 0.2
